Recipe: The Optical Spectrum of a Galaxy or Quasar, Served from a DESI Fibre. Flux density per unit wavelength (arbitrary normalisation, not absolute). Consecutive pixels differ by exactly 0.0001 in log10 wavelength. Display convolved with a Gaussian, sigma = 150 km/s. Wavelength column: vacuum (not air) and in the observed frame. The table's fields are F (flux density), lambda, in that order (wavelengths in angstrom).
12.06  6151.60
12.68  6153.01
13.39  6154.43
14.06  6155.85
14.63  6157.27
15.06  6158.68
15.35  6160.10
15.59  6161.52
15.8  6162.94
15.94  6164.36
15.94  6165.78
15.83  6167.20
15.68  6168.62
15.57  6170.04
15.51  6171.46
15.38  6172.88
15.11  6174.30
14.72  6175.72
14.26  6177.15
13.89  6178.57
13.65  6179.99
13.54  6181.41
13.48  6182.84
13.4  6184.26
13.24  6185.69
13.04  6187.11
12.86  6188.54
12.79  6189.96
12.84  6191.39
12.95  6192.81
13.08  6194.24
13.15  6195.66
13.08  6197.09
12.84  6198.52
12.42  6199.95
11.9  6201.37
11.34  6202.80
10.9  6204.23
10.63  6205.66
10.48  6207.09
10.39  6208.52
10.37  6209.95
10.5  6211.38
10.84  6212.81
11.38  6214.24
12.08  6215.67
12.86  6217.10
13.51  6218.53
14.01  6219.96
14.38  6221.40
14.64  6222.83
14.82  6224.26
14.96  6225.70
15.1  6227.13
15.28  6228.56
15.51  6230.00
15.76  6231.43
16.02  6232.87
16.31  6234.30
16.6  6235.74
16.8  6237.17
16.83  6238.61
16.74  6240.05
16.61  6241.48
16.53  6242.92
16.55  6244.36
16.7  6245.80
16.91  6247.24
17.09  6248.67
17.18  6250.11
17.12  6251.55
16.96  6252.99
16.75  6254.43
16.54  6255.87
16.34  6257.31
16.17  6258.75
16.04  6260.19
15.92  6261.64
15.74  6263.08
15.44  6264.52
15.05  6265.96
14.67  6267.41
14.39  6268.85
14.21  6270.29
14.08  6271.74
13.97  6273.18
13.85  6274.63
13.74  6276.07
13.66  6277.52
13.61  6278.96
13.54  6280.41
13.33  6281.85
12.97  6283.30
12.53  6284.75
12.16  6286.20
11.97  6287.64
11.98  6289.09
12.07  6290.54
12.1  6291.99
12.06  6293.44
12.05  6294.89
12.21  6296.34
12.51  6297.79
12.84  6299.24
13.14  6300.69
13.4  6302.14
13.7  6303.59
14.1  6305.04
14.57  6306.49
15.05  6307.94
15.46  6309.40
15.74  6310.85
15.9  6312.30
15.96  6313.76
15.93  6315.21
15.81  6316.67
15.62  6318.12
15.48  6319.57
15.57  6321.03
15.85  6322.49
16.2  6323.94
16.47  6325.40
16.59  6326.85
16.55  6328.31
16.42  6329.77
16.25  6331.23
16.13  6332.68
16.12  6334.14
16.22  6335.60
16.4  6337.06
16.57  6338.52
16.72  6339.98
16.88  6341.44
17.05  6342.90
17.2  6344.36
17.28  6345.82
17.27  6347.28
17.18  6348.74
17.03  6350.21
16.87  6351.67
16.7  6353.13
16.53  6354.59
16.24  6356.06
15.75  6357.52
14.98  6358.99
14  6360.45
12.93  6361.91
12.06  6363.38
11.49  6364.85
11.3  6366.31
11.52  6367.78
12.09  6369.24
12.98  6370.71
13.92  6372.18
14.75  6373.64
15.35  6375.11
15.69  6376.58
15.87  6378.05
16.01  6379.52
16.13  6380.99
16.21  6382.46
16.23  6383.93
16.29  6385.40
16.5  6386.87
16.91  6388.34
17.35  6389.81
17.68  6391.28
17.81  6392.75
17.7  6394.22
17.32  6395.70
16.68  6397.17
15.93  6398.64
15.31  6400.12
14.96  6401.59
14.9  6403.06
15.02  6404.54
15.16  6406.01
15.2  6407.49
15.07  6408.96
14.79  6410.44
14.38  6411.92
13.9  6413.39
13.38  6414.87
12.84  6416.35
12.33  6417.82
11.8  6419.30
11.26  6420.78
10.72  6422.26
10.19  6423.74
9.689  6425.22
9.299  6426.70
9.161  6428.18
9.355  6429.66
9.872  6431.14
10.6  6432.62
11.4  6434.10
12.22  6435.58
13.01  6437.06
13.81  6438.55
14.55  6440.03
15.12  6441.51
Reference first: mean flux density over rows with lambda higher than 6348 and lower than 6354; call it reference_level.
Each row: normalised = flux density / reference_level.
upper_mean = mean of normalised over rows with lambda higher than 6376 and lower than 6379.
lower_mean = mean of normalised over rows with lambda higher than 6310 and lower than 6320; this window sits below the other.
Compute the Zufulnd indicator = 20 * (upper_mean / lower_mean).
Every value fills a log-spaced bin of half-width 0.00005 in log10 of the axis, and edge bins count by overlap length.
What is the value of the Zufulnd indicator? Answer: 20.0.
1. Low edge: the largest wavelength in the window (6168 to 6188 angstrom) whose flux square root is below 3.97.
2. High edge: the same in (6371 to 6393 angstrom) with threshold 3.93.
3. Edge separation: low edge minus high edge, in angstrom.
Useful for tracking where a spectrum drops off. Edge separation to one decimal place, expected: -188.0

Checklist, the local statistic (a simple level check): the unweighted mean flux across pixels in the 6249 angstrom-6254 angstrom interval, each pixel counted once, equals 17.1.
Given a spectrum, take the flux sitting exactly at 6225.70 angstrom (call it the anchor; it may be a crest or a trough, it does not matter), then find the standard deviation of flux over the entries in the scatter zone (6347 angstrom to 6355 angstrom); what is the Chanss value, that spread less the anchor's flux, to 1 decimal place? -14.7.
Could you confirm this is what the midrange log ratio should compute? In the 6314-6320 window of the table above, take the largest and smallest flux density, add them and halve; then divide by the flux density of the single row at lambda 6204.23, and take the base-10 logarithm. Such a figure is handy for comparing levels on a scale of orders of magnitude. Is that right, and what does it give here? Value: 0.16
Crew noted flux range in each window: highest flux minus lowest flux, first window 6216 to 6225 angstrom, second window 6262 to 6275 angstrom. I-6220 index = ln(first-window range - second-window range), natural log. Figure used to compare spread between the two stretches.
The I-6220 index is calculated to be -2.7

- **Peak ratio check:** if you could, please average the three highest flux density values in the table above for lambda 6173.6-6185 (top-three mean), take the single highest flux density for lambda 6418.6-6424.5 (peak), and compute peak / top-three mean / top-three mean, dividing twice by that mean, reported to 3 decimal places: 0.055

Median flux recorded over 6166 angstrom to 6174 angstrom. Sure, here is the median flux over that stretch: 15.6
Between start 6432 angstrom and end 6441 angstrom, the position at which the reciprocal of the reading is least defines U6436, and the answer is 6440.03 angstrom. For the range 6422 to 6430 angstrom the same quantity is 6422.26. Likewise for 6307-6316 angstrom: 6313.76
